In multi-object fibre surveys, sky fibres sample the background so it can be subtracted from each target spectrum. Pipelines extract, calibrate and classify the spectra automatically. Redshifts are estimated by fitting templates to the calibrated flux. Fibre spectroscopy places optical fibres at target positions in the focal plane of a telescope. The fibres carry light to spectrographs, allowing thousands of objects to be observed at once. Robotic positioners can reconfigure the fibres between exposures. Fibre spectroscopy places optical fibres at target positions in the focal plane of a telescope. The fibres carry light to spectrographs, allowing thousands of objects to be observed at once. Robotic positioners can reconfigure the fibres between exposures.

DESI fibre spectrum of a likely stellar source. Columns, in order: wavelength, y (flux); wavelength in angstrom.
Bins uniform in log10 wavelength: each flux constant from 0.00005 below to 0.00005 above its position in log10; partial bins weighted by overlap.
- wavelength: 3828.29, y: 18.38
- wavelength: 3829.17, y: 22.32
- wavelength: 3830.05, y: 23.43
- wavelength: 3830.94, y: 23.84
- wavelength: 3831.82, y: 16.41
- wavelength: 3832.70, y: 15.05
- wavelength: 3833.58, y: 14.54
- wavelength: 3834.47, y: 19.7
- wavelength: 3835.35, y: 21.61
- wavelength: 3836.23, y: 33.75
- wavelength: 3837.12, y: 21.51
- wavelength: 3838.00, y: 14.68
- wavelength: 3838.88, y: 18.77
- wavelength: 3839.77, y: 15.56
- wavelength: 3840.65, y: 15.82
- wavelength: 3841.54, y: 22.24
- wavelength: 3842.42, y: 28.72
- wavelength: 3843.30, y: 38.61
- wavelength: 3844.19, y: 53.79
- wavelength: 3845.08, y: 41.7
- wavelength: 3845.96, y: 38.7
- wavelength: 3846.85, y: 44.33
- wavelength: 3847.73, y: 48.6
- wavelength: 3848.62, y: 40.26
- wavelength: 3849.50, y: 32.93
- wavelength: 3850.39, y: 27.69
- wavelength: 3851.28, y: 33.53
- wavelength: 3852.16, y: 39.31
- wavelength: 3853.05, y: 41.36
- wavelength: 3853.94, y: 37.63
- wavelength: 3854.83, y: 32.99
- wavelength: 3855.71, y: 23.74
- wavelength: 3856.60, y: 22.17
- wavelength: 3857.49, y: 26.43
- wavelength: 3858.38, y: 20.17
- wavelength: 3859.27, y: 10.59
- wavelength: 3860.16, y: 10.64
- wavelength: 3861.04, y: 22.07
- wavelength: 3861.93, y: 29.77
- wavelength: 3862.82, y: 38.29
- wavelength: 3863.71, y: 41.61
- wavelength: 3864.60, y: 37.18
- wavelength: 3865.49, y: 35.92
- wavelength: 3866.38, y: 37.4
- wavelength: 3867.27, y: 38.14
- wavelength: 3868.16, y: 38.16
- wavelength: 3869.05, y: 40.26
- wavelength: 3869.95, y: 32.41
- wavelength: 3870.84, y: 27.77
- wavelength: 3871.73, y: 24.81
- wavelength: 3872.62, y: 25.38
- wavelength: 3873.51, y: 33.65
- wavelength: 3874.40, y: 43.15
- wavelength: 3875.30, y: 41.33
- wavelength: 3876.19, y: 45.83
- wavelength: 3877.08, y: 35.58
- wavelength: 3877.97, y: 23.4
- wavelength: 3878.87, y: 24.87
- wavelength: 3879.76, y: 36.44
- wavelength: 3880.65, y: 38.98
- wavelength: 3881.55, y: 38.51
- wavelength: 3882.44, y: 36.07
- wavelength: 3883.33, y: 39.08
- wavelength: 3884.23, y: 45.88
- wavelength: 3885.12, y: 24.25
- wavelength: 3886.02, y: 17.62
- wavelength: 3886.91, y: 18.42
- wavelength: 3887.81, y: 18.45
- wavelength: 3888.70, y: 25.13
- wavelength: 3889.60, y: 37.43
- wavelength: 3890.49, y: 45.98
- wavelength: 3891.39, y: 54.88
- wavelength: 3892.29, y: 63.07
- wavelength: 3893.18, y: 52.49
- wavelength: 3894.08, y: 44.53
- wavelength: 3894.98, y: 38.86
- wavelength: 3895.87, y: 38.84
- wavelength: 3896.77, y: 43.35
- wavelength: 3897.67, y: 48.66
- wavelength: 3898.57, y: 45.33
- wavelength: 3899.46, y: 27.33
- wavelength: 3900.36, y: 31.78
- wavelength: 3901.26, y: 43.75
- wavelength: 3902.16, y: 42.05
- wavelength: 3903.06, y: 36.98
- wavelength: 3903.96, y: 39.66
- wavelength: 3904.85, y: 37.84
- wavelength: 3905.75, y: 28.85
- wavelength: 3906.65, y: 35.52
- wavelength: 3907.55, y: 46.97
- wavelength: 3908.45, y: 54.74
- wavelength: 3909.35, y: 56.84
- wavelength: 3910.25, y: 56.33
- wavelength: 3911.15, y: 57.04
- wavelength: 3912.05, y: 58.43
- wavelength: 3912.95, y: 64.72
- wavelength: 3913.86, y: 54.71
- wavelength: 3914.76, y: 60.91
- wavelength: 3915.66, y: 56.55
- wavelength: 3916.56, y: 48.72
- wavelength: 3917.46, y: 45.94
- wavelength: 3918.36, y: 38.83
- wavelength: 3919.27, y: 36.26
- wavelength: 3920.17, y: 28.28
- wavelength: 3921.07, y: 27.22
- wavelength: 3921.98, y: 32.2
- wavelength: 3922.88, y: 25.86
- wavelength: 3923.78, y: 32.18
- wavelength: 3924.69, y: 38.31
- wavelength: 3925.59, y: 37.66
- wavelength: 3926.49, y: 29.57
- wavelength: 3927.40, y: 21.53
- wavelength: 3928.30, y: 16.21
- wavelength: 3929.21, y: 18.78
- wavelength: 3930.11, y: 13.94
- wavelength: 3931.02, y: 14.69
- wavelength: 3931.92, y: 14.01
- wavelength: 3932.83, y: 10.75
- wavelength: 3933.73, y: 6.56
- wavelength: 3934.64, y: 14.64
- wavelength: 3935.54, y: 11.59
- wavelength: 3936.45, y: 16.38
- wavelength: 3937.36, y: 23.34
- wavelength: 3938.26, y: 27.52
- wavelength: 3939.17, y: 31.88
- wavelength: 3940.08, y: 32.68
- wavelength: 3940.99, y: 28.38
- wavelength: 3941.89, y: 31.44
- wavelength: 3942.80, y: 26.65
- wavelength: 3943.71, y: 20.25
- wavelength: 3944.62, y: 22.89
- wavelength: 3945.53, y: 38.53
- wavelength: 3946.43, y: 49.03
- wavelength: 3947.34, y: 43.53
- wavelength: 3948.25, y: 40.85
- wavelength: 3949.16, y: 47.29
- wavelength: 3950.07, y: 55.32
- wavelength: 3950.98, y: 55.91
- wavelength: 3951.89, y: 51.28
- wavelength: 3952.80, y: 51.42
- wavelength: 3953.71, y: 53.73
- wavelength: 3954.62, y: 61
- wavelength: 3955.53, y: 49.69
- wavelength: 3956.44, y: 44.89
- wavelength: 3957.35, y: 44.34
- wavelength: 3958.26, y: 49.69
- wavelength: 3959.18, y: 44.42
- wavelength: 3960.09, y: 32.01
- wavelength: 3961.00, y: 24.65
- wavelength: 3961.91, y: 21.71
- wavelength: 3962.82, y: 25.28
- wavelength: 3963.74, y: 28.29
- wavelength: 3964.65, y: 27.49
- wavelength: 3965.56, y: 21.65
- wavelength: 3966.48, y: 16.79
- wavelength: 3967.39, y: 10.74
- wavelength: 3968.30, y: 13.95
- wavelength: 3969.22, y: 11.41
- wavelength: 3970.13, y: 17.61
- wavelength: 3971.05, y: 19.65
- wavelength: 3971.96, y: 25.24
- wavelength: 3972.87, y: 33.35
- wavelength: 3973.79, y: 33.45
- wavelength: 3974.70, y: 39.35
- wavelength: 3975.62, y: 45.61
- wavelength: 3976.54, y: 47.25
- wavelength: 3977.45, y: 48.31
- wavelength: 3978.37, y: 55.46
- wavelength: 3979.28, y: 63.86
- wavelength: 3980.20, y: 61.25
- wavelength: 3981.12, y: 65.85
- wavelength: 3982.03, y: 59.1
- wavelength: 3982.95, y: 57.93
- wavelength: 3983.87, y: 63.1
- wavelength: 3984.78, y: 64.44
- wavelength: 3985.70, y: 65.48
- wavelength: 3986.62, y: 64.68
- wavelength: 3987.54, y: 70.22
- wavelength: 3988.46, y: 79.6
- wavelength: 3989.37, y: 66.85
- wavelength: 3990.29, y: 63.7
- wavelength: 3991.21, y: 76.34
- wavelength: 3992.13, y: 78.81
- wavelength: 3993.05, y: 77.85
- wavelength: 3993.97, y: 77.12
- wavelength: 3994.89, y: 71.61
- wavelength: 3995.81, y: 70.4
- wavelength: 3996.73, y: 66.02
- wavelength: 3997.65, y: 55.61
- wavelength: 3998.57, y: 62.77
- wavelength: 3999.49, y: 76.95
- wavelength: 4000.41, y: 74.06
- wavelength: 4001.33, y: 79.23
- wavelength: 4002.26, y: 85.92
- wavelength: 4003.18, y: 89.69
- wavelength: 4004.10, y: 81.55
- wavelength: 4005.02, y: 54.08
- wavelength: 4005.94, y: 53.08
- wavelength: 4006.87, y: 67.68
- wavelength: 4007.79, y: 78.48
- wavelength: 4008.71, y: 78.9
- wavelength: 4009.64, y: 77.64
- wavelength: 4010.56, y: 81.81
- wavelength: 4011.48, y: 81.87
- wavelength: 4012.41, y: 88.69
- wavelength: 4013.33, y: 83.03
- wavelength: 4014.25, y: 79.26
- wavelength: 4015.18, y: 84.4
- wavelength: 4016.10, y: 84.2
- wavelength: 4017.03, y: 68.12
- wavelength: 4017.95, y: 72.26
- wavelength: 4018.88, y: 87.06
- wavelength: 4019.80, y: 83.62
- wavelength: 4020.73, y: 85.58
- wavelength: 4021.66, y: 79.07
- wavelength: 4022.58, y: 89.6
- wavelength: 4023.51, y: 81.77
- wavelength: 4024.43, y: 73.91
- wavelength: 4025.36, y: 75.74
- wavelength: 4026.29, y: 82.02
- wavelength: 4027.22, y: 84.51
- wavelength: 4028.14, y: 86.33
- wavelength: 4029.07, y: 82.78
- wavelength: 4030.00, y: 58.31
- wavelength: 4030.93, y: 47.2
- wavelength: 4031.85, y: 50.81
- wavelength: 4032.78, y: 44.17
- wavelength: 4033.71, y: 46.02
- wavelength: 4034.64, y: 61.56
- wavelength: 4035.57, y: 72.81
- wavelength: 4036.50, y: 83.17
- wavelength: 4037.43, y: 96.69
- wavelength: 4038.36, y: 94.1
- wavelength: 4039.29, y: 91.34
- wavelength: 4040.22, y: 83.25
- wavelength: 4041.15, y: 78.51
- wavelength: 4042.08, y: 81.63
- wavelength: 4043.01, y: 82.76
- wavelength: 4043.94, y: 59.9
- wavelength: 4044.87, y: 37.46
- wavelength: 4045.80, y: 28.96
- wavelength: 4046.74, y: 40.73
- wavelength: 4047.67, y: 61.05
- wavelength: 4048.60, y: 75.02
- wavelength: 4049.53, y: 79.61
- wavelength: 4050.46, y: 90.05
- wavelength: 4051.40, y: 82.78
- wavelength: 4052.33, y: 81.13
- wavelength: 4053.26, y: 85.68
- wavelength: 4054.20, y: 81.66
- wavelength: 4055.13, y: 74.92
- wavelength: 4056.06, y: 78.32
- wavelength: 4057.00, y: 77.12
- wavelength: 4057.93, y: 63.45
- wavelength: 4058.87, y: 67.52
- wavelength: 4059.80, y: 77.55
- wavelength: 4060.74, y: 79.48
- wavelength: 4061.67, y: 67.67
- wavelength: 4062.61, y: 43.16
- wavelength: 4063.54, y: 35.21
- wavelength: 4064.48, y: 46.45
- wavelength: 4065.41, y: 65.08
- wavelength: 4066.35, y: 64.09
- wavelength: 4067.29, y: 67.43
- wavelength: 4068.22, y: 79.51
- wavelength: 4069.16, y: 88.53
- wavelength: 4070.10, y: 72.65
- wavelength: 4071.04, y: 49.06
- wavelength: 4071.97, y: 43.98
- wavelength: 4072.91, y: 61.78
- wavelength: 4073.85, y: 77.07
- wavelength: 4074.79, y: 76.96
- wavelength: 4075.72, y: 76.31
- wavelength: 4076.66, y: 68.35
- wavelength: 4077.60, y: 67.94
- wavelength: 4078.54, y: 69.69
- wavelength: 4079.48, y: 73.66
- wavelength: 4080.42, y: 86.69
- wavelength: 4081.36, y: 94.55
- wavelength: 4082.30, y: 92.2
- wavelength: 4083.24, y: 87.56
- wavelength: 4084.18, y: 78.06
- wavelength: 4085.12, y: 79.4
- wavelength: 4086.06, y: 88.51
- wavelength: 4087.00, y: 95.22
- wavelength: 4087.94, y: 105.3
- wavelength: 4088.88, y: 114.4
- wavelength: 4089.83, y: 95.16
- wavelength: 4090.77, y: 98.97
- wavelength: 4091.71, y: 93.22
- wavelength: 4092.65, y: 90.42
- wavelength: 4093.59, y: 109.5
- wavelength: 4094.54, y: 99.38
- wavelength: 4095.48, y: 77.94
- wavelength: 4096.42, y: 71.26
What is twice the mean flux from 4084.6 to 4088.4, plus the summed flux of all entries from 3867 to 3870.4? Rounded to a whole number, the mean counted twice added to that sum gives 333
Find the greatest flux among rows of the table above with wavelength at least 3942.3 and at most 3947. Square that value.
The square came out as 2404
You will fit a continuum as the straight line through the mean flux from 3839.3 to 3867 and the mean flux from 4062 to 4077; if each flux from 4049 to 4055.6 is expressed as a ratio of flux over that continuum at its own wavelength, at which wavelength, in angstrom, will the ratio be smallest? 4055.13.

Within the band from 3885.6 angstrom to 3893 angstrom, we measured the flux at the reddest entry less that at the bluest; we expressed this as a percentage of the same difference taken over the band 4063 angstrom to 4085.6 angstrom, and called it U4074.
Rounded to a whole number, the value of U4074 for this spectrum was 103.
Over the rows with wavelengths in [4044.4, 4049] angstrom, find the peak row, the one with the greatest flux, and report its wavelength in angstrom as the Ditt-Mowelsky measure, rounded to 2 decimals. 4048.60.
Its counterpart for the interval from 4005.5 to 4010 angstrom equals 4008.71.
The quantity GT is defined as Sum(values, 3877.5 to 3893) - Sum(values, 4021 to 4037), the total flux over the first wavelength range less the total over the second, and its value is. -611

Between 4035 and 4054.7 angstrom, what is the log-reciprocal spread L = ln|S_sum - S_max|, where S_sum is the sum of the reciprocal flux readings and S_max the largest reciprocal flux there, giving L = -1.3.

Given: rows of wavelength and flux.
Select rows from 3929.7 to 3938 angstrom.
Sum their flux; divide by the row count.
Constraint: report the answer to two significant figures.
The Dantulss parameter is 14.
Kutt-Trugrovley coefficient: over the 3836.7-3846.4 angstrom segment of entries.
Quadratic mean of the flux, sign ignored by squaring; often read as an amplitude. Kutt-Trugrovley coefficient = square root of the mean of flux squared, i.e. 31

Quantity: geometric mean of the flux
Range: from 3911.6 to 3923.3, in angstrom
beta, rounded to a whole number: 42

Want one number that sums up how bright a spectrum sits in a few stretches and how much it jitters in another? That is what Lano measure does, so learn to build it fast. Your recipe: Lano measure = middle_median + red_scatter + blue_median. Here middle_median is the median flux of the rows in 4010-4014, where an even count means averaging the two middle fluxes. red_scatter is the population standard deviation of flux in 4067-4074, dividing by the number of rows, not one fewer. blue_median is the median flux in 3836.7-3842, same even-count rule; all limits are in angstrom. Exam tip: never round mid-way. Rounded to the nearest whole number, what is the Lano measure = 114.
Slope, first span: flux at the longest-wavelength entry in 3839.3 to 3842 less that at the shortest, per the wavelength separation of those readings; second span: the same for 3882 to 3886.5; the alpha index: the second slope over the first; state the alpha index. -1.4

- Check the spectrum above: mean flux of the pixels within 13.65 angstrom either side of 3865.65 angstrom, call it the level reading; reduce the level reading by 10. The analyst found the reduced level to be 22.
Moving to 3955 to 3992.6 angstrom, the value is 35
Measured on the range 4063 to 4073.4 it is 51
